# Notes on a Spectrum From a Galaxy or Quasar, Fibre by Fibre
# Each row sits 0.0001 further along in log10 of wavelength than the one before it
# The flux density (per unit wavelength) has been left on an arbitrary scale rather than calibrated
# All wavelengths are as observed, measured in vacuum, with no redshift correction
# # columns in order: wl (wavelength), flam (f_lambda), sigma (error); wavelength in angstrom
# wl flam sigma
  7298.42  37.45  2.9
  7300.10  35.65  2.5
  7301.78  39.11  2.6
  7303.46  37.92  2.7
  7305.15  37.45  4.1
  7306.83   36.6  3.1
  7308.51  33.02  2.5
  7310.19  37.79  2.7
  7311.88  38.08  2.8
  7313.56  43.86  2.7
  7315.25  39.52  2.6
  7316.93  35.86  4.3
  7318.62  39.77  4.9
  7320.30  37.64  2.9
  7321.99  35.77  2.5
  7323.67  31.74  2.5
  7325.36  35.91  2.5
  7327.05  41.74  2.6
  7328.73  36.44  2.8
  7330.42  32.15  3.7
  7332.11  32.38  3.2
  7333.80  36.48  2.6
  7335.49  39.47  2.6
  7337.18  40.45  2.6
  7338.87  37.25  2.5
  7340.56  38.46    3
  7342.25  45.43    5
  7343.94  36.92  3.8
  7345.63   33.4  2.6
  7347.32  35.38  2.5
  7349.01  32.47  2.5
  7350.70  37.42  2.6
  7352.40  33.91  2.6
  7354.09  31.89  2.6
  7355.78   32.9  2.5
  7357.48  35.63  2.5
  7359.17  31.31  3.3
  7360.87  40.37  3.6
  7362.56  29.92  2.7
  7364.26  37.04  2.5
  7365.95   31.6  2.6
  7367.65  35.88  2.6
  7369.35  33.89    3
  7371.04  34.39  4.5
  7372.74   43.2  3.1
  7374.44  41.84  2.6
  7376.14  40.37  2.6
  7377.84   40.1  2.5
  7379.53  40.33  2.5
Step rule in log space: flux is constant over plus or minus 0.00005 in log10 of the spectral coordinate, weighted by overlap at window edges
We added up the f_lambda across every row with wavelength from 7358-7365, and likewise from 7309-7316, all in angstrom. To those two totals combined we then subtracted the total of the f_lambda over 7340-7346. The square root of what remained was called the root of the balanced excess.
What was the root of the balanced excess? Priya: 12.0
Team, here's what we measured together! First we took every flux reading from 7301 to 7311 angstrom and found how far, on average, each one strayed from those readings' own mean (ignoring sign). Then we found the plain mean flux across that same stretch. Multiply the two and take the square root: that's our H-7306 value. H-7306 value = 7.3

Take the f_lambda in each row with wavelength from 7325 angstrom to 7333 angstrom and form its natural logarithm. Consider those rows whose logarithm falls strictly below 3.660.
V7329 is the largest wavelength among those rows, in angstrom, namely 7332.11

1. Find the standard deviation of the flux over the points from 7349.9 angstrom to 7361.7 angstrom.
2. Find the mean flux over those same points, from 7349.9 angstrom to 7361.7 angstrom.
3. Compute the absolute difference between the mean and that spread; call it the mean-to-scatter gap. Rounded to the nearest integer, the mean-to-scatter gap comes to 32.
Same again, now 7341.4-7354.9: 32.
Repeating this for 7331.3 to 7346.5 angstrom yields 34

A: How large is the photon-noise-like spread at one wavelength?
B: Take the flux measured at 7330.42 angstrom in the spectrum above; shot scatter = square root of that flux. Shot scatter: 5.67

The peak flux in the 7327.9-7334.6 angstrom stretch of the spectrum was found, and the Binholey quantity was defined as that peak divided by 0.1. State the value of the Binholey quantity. 365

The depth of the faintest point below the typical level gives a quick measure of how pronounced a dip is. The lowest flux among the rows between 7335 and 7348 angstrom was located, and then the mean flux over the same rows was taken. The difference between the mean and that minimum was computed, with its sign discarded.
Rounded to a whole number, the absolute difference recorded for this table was 5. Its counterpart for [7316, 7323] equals 1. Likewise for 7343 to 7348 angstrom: 2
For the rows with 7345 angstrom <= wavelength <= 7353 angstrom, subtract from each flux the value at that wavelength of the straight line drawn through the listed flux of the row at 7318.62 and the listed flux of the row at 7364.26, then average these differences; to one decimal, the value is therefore -3.4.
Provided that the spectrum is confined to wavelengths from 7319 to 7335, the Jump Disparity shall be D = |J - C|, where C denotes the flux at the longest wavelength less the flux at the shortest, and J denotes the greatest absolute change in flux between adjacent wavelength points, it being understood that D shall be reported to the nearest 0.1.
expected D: 7.0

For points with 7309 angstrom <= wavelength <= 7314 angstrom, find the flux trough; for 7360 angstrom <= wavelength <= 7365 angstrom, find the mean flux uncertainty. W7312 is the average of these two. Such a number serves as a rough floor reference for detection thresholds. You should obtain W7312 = 20.4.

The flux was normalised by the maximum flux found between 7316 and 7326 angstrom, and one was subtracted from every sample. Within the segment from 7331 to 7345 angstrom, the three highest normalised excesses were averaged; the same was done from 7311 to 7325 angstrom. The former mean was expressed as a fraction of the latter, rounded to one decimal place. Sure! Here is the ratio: 1.6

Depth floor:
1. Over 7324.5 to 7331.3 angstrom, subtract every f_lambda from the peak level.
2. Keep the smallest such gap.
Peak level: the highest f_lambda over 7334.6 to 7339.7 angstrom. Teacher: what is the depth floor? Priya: -1.3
